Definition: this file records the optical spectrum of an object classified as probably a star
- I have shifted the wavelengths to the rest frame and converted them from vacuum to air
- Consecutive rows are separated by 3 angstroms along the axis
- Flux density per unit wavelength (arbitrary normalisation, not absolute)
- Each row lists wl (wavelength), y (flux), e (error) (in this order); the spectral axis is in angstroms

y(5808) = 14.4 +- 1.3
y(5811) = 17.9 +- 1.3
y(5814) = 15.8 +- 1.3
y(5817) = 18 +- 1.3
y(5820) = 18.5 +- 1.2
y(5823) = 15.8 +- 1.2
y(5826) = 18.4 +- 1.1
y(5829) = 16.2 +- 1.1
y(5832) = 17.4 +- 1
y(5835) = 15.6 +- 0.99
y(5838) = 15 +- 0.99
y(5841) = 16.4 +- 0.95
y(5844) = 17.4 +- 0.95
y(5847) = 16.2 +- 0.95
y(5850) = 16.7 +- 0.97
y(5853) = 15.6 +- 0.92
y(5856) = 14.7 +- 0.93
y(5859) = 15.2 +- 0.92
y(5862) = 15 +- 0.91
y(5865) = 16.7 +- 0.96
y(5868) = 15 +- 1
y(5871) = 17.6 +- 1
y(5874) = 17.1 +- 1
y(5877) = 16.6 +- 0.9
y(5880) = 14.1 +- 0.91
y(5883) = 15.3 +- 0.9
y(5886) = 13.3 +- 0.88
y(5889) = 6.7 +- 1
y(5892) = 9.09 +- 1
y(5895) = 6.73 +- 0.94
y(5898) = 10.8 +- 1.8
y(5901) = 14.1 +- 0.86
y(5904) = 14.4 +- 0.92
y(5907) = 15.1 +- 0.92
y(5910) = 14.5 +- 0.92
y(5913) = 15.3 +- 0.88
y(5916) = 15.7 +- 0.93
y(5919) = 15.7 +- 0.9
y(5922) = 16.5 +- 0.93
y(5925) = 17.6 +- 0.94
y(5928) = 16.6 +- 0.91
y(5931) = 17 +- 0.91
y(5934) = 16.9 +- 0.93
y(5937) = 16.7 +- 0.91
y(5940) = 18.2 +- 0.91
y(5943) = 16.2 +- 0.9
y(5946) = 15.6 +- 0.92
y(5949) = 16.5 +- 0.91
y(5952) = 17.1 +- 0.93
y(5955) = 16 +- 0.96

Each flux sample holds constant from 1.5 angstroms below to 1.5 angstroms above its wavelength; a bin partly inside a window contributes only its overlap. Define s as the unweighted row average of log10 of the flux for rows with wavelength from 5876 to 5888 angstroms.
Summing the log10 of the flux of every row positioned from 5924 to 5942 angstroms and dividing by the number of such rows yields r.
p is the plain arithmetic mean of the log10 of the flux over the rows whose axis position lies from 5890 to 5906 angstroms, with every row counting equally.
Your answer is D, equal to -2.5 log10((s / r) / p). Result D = 0.09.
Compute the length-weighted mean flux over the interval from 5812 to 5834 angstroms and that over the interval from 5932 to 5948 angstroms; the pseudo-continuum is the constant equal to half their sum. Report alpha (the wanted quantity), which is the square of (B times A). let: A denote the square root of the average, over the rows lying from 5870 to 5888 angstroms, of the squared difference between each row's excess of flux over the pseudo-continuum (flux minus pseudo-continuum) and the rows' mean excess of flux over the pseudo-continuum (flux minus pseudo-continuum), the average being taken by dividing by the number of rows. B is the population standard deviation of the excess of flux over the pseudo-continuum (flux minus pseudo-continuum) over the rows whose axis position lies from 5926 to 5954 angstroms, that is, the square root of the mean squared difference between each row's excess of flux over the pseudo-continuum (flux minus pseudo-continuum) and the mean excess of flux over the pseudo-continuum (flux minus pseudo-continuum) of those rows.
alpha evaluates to 1.1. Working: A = 1.57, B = 0.7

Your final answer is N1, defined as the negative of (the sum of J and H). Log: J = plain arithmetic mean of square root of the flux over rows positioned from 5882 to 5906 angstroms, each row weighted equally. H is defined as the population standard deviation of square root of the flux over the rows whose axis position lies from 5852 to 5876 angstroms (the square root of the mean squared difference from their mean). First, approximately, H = 0.13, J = 3.32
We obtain -3.45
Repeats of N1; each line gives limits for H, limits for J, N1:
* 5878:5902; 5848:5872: -4.47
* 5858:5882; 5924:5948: -4.25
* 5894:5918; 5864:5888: -4.40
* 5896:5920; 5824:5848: -4.27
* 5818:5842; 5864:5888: -4.11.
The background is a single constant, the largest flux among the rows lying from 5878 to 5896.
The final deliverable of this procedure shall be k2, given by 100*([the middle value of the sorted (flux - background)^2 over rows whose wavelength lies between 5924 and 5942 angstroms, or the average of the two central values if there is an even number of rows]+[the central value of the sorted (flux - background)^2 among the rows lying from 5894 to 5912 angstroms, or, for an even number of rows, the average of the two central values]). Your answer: 385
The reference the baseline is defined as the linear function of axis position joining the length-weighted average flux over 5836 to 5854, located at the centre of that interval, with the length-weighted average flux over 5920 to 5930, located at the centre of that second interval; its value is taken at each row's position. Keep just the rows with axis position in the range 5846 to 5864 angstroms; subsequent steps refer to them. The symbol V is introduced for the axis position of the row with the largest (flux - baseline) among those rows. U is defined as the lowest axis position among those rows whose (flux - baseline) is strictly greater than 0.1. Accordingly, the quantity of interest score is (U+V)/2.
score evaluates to 5850.0 angstroms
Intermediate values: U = 5850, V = 5850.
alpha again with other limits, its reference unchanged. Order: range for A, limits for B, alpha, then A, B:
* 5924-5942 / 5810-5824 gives 0.4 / 0.56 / 1.2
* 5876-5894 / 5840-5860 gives 8.9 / 3.49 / 0.9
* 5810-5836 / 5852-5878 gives 1.3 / 1.14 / 1.0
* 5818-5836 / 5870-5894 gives 19.0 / 1.18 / 3.7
